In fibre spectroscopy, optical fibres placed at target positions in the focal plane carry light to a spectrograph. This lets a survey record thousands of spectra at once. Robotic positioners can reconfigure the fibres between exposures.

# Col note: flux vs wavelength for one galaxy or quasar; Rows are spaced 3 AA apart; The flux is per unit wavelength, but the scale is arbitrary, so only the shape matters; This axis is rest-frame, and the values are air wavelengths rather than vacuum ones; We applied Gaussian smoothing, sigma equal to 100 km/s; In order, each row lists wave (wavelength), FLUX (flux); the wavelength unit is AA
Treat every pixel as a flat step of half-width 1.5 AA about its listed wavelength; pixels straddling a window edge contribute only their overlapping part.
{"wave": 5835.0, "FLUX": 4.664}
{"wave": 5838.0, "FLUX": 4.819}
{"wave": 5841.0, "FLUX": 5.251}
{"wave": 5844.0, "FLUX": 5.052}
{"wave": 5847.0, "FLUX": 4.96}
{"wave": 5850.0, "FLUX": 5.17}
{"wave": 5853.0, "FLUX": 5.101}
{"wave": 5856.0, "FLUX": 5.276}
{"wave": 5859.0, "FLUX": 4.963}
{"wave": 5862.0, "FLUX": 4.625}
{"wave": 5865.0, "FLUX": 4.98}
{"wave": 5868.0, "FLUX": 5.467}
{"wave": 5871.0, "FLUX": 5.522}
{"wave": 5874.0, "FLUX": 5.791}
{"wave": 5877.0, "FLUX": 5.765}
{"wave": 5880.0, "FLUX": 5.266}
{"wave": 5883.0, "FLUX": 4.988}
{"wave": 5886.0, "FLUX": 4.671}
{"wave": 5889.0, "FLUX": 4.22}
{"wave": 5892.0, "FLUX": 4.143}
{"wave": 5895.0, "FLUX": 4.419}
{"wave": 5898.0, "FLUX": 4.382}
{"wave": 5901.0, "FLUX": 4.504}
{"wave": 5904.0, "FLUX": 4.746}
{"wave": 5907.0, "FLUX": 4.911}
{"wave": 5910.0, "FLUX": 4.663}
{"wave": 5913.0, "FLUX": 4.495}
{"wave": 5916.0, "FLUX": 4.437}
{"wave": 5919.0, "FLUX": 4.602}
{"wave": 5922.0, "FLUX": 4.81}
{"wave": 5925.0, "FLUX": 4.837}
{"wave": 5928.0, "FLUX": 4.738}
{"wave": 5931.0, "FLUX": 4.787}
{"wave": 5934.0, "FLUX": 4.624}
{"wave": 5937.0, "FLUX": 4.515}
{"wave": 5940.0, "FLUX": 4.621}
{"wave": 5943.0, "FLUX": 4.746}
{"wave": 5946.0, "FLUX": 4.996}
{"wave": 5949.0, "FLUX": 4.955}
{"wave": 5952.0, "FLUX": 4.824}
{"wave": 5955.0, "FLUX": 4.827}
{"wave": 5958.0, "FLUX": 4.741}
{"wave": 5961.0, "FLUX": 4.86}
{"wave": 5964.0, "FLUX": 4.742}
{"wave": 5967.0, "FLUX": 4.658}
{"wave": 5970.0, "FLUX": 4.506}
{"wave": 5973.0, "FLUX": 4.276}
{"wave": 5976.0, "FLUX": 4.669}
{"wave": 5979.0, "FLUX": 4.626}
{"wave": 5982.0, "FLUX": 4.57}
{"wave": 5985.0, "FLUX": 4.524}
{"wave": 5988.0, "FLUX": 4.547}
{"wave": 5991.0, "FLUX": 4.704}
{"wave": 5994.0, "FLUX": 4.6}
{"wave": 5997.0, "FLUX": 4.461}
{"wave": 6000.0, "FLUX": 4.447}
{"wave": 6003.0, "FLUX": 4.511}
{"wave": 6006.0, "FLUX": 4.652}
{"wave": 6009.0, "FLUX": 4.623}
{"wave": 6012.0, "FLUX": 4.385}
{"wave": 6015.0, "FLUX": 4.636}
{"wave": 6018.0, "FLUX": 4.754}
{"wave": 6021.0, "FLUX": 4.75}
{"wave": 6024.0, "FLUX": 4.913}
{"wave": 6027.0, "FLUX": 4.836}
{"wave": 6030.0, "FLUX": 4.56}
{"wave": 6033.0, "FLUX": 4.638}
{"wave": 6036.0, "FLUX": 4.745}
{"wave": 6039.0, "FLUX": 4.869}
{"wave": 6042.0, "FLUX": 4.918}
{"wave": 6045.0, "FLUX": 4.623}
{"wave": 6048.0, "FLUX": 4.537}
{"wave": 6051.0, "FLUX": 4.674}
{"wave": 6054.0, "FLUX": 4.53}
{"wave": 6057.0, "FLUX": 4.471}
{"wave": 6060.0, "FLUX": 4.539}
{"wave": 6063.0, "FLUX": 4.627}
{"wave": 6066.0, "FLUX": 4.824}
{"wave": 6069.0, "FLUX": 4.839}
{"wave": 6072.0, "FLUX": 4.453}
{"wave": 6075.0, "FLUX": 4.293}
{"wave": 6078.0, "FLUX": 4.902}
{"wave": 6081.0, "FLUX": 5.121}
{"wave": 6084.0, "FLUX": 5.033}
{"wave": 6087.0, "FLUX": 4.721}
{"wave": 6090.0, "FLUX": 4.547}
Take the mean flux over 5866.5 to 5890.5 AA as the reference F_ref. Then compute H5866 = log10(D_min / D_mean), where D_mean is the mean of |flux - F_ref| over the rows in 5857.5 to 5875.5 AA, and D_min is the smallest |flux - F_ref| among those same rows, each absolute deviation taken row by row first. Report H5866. -0.20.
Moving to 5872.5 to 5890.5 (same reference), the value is -0.95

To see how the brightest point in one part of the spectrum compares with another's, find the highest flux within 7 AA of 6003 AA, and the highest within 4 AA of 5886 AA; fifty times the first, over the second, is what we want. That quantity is 47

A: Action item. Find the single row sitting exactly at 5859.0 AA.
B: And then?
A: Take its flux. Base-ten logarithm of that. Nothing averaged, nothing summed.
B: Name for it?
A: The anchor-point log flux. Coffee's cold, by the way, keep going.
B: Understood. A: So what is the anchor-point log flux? 0.696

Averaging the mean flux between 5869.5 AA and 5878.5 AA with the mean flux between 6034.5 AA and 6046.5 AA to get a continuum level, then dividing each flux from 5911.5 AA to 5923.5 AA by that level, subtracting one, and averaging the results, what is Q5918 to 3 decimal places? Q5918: -0.125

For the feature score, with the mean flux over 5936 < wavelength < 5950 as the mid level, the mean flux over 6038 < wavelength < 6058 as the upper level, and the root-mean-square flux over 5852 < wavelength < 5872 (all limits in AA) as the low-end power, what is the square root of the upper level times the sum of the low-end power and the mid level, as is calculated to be 6.80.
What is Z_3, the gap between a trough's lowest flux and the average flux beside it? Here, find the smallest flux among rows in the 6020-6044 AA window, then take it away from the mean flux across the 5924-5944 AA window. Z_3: 0.1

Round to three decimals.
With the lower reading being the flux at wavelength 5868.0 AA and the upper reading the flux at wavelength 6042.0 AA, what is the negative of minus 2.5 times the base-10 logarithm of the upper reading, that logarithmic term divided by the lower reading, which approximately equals 0.316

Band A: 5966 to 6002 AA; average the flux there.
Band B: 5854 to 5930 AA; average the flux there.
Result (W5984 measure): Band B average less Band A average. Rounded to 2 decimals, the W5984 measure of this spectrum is 0.30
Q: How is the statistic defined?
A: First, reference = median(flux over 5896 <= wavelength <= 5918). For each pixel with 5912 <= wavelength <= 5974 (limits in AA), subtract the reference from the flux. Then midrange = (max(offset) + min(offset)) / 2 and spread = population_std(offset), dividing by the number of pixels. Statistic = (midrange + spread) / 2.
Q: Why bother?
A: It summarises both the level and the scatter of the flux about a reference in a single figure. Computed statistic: 0.15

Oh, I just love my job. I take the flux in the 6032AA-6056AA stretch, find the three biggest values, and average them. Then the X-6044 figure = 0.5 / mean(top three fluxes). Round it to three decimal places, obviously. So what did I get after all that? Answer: 0.103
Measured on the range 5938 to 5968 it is 0.101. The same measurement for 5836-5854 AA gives 0.097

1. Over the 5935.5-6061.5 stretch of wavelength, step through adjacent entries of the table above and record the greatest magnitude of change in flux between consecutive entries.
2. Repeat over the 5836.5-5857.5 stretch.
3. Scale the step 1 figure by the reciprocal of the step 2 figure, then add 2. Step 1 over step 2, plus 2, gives 2.91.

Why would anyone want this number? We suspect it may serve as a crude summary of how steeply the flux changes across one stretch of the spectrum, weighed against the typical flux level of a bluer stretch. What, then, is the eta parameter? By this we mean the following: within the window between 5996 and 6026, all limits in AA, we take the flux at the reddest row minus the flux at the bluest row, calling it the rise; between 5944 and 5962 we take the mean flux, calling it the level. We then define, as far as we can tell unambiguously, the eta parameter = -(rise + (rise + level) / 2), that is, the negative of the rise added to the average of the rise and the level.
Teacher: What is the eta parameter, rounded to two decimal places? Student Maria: -3.11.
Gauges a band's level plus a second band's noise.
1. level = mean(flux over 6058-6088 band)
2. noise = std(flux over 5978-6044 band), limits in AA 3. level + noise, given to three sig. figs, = 4.88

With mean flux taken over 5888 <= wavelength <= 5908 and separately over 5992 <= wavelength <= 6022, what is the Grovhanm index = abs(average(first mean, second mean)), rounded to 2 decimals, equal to 4.53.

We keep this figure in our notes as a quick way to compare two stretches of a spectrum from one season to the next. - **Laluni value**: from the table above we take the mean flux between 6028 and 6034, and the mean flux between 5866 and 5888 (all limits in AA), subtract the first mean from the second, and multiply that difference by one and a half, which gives 1.1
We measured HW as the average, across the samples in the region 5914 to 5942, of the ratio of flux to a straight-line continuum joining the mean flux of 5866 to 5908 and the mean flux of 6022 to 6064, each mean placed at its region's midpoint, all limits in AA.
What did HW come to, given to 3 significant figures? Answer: 0.961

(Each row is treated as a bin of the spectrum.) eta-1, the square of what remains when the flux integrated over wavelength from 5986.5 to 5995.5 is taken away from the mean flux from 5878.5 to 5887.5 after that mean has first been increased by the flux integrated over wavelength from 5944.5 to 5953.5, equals 60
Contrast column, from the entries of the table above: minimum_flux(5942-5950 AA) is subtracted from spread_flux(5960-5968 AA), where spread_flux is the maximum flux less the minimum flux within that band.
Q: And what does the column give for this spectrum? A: -4.54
